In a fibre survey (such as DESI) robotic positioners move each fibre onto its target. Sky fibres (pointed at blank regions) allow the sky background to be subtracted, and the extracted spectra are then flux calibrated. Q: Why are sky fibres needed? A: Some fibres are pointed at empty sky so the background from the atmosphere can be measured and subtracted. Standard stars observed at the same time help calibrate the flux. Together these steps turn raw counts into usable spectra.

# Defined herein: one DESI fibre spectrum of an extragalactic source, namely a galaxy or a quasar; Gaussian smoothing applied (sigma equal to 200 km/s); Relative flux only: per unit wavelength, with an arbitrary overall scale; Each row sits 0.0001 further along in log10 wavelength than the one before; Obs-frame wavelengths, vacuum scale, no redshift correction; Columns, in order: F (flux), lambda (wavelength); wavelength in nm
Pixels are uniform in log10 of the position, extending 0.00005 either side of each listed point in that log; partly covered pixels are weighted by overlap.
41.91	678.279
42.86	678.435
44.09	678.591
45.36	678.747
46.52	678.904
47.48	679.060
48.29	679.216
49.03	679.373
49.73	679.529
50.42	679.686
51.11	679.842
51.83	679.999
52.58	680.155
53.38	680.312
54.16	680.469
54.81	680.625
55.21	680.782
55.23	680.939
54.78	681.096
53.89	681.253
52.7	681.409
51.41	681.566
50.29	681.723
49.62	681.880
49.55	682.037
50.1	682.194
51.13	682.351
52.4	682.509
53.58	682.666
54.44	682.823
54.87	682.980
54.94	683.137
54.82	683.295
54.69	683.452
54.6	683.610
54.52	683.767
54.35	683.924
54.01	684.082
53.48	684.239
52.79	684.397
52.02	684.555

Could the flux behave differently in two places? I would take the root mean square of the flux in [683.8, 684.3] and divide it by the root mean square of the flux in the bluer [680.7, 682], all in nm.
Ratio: 1.02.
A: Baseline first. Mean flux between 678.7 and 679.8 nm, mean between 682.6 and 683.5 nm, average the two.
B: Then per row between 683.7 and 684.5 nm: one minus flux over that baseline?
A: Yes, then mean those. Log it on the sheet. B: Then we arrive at -0.05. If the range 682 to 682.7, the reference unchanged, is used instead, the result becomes 0.00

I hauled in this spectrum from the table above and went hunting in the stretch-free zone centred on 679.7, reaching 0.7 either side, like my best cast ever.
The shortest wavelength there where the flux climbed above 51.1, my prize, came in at 679.842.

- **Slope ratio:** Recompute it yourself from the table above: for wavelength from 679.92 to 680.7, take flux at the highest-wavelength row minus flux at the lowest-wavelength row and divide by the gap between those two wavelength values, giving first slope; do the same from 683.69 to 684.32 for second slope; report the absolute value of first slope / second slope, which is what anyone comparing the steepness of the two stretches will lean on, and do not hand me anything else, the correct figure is 2.16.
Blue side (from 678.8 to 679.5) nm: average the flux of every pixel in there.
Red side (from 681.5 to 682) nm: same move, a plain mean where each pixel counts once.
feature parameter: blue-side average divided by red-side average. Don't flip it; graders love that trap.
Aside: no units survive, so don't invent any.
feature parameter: 0.95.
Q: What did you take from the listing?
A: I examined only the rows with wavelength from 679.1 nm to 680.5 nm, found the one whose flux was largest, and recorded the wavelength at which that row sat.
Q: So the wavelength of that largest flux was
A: 680.469 nm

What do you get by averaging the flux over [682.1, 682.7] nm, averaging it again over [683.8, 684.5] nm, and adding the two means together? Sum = 105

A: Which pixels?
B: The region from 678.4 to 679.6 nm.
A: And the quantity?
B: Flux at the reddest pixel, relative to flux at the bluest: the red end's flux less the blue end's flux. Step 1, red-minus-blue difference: 6.9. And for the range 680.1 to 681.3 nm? 1.3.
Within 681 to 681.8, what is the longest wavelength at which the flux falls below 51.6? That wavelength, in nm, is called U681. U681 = 681.723 nm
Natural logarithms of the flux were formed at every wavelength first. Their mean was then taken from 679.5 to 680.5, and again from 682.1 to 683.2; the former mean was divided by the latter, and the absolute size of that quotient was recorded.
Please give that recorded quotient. 0.994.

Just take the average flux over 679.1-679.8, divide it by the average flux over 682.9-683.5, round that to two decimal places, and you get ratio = 0.90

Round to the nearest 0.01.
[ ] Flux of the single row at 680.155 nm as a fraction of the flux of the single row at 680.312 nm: 0.99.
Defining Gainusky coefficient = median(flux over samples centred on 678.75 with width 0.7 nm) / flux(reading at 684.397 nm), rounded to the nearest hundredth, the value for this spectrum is 0.86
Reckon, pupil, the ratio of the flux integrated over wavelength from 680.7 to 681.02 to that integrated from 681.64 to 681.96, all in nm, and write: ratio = 1.10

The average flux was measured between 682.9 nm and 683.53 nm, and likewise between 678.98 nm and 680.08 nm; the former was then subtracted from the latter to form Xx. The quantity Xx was -5.1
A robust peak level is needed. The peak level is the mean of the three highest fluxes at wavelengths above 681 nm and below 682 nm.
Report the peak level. 53.8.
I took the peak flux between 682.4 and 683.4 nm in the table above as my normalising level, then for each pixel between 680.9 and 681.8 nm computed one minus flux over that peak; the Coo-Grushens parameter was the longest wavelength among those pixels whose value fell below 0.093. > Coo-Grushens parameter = 681.723 nm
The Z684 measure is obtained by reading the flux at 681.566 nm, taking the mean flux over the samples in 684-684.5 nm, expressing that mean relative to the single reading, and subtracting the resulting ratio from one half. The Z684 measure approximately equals -0.54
